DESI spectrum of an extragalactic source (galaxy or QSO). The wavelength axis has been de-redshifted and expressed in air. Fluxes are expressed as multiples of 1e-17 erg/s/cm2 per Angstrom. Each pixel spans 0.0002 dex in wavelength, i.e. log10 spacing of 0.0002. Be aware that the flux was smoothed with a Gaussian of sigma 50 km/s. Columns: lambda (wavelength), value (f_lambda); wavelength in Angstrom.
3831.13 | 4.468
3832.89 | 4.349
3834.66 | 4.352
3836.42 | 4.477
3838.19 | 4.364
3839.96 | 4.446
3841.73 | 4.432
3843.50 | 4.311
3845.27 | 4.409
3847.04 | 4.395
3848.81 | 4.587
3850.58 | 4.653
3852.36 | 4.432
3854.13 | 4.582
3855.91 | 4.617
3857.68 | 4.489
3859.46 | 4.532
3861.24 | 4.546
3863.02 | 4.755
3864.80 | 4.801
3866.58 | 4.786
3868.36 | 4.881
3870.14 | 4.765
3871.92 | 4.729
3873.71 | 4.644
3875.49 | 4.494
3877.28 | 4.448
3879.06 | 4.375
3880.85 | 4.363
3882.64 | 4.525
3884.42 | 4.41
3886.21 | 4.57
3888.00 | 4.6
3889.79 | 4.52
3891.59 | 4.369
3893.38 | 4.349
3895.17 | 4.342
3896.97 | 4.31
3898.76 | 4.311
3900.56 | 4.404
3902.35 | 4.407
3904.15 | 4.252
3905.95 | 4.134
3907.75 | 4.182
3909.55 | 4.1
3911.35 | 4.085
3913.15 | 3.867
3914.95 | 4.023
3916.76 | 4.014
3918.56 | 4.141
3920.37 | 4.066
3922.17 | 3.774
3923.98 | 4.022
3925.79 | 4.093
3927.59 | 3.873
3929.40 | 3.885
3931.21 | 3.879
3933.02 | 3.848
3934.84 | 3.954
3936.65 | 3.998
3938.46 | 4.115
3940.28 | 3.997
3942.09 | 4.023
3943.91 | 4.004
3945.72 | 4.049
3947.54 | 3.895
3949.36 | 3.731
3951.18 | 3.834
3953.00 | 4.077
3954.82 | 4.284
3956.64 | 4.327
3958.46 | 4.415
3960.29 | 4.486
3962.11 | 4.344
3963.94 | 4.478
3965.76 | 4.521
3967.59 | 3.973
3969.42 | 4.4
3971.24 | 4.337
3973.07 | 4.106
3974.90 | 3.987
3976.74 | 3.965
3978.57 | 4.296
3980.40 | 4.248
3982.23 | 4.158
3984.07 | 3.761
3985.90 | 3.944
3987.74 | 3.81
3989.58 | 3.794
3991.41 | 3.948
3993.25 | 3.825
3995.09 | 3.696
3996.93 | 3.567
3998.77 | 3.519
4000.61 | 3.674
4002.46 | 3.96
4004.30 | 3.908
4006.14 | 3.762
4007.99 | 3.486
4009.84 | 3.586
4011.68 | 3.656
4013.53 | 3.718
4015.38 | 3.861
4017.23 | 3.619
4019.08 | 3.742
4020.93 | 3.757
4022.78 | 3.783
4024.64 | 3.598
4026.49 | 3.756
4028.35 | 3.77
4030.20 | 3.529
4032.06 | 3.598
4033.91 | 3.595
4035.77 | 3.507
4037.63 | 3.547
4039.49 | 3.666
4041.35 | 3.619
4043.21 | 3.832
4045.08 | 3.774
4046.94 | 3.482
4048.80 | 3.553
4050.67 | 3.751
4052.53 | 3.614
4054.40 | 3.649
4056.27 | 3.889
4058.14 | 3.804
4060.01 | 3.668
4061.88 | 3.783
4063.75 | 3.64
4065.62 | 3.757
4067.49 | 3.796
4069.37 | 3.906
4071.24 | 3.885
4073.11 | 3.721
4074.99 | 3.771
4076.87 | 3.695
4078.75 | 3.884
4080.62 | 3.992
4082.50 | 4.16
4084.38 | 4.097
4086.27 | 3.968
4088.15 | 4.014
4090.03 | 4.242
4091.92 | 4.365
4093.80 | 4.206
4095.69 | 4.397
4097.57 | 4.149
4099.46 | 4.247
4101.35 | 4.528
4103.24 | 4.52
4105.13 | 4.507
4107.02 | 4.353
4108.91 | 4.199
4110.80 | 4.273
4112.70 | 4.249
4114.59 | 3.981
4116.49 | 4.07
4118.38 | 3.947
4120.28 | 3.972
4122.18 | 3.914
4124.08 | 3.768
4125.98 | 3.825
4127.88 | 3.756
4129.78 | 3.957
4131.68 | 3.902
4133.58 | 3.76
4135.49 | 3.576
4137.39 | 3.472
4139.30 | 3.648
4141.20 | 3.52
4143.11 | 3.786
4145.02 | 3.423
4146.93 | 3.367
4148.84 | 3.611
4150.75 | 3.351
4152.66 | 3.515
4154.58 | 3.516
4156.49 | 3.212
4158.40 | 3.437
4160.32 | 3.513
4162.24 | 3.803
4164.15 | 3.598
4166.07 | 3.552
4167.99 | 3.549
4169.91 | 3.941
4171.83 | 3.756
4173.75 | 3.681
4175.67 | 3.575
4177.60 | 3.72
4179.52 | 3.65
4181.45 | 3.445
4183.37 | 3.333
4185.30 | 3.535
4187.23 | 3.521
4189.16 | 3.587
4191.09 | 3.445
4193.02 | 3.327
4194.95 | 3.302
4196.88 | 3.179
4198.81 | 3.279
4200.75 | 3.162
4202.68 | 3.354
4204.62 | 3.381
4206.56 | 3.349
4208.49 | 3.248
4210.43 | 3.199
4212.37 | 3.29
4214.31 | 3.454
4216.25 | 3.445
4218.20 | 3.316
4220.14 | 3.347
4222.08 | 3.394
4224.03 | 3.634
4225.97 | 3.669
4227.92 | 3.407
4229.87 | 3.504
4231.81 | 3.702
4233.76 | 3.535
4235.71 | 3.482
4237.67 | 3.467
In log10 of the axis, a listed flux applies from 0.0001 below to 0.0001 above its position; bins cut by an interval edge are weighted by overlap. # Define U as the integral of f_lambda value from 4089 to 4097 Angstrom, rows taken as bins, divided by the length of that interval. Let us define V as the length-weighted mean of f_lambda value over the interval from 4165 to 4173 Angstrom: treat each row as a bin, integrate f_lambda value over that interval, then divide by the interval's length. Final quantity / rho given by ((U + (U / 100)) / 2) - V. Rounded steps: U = 4.3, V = 3.7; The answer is -1.5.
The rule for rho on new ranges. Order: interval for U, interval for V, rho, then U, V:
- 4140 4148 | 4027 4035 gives -1.8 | 3.5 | 3.6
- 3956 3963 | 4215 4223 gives -1.2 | 4.4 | 3.4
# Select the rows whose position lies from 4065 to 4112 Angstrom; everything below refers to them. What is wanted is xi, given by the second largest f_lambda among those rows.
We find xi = 4.52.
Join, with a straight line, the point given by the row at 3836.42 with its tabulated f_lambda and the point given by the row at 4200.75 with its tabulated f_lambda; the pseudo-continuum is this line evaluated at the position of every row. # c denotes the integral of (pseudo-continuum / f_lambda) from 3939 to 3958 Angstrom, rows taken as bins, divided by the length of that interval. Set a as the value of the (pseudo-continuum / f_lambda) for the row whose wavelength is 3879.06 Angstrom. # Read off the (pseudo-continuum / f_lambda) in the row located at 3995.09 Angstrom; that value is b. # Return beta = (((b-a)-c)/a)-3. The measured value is -3.96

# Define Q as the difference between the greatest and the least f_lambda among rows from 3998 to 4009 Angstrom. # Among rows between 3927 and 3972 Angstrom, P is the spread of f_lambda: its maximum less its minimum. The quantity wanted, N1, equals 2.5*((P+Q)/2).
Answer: 1.6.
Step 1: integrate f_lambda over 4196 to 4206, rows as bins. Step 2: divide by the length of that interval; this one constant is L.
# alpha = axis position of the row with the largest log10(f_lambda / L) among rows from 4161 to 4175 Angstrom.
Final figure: 4169.91 Angstrom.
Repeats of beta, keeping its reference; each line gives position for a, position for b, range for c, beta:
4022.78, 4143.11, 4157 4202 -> -4.03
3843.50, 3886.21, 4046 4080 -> -4.04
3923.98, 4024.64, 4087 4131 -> -3.80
